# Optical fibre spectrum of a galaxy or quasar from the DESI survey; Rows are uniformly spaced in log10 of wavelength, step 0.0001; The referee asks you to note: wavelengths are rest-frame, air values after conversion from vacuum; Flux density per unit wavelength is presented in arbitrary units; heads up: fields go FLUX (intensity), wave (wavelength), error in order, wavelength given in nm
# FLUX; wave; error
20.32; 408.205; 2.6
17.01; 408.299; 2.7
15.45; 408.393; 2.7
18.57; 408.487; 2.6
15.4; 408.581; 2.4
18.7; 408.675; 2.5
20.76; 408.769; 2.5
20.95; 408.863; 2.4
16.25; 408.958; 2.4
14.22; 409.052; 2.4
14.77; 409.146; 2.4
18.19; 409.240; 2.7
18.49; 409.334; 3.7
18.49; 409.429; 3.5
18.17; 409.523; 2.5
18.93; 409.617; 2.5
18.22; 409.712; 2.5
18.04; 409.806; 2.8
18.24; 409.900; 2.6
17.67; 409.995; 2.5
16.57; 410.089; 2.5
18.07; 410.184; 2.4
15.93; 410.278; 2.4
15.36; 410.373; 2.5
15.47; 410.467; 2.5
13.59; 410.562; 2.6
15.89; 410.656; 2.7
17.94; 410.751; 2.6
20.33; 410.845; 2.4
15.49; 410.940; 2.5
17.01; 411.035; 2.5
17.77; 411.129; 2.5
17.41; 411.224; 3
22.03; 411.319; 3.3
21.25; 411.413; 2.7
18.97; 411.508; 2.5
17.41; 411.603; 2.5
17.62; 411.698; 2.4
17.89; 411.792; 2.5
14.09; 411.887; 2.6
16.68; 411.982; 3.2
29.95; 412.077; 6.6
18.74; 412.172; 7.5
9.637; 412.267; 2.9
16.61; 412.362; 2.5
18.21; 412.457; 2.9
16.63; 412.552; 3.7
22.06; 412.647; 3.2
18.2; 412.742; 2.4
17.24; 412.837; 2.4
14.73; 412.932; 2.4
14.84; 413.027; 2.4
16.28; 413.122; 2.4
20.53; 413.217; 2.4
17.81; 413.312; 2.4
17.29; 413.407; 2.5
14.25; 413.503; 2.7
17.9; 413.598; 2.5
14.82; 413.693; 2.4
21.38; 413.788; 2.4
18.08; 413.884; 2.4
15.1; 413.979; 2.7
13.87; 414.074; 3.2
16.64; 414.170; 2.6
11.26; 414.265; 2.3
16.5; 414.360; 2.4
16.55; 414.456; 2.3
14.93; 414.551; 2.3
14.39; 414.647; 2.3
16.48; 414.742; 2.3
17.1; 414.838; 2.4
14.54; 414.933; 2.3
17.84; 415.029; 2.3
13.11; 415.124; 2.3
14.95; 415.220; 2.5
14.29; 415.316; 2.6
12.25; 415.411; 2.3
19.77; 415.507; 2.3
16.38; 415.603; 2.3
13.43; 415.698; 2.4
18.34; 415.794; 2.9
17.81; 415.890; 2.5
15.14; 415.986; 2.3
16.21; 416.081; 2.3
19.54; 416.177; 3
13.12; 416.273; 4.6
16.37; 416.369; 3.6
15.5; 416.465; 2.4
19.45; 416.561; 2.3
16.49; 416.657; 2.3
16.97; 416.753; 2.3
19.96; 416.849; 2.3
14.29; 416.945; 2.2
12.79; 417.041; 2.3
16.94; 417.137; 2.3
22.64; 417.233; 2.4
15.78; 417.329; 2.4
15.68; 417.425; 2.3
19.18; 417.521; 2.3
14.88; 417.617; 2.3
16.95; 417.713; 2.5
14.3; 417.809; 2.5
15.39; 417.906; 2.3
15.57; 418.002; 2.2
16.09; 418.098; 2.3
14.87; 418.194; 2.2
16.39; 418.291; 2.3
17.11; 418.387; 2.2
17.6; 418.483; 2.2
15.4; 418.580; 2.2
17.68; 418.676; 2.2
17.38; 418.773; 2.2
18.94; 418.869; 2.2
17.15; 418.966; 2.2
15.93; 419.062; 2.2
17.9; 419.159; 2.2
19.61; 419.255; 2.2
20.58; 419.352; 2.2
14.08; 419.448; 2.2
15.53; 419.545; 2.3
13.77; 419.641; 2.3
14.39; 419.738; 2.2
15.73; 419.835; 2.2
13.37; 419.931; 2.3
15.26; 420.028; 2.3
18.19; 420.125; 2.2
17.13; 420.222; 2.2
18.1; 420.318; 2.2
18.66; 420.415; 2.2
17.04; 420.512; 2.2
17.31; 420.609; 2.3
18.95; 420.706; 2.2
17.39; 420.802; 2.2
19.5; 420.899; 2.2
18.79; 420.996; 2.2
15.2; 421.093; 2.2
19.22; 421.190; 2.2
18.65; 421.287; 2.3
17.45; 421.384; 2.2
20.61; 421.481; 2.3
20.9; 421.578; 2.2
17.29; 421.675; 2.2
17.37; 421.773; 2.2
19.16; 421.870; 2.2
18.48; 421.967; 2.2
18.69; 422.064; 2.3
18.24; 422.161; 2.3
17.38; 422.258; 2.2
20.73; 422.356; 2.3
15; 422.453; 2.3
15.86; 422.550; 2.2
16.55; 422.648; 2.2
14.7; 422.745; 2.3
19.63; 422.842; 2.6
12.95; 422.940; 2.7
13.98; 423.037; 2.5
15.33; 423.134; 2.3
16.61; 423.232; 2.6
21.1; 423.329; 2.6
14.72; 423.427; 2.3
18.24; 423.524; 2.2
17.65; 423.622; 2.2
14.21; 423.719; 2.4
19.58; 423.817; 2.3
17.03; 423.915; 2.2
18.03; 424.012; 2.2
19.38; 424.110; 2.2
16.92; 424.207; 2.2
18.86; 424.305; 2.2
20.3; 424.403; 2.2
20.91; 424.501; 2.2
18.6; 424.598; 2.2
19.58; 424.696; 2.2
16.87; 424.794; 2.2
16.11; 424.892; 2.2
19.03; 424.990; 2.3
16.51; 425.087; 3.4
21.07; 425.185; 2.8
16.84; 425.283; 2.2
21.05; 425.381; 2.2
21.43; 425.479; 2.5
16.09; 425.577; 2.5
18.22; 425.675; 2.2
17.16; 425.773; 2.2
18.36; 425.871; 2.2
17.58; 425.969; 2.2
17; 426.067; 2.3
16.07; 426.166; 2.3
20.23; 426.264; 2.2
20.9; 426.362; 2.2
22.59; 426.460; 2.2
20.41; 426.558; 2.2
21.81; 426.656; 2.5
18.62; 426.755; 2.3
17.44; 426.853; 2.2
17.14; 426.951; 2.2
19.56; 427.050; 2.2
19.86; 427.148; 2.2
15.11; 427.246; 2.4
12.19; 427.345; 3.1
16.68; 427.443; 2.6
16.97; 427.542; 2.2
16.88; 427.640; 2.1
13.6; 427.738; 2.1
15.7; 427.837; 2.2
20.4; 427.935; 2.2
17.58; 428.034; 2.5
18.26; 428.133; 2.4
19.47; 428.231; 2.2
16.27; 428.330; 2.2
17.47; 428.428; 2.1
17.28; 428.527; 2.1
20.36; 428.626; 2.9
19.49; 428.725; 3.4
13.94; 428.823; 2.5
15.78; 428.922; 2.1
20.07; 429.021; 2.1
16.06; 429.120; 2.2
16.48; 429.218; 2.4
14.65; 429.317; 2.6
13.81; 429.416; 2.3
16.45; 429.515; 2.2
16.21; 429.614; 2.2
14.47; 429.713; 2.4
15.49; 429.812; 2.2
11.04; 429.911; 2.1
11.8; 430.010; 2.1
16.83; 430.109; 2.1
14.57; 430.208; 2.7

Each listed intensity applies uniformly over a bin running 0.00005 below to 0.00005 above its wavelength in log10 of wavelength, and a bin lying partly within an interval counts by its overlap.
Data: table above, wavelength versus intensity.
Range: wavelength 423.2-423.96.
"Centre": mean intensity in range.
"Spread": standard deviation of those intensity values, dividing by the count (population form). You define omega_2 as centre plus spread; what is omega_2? 19.6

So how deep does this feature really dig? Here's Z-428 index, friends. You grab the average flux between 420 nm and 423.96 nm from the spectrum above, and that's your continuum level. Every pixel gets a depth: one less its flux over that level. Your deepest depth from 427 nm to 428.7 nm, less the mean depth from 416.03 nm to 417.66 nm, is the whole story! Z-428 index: 0.26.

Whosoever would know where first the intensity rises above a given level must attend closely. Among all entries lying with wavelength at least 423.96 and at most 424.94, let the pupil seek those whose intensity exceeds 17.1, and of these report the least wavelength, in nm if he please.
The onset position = 424.012 nm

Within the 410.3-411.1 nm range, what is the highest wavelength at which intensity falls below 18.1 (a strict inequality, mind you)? 411.035 nm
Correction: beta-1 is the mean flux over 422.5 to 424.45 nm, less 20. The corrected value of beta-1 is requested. -2.92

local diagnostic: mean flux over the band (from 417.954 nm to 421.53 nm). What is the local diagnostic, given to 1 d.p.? 17.1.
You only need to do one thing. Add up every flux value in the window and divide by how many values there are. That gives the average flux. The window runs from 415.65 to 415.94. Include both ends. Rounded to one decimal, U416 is 16.5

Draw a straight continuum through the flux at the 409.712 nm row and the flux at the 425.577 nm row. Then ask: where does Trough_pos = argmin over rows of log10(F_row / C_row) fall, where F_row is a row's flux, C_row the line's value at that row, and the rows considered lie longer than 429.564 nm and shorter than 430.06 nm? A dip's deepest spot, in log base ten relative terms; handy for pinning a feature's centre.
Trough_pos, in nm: 429.911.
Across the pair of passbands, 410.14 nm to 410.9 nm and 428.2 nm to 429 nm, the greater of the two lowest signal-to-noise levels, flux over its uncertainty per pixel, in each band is 5.6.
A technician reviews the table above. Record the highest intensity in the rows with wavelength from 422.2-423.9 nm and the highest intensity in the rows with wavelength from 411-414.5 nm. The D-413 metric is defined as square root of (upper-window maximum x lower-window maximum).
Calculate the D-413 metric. 25.1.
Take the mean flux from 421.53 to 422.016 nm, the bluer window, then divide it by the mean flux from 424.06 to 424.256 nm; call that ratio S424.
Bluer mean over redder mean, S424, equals 1.03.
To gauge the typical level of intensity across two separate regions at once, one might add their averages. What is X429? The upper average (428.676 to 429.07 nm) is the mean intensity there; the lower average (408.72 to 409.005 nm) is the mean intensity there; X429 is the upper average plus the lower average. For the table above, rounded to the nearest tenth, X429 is 36.6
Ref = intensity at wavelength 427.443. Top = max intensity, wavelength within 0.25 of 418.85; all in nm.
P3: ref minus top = -2.3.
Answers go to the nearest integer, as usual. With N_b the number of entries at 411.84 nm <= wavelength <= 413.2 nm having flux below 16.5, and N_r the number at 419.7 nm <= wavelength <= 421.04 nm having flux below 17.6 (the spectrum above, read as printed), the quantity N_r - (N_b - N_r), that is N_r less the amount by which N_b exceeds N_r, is 11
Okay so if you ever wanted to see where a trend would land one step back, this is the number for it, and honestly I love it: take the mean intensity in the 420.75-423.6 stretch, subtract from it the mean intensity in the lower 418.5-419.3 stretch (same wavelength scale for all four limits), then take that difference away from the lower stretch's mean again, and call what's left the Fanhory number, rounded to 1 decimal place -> 17.4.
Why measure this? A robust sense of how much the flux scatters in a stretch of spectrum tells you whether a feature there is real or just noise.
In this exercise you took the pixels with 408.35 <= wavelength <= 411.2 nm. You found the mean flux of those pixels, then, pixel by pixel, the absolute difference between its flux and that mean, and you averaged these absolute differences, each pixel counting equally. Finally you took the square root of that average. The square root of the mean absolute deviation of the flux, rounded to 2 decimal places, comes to 1.25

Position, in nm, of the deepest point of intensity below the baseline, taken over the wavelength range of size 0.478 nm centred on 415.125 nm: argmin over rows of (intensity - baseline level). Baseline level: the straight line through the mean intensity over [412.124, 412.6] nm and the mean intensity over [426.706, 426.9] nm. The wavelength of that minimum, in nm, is 415.124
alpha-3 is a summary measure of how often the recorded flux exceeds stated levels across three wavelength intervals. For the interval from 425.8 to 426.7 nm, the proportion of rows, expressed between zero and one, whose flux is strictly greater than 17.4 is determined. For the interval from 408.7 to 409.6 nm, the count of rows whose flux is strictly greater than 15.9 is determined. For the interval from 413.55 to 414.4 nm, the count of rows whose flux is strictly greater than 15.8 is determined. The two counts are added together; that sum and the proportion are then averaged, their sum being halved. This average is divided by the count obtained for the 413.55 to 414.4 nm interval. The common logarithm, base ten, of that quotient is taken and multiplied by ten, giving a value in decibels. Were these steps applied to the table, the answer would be 1.1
